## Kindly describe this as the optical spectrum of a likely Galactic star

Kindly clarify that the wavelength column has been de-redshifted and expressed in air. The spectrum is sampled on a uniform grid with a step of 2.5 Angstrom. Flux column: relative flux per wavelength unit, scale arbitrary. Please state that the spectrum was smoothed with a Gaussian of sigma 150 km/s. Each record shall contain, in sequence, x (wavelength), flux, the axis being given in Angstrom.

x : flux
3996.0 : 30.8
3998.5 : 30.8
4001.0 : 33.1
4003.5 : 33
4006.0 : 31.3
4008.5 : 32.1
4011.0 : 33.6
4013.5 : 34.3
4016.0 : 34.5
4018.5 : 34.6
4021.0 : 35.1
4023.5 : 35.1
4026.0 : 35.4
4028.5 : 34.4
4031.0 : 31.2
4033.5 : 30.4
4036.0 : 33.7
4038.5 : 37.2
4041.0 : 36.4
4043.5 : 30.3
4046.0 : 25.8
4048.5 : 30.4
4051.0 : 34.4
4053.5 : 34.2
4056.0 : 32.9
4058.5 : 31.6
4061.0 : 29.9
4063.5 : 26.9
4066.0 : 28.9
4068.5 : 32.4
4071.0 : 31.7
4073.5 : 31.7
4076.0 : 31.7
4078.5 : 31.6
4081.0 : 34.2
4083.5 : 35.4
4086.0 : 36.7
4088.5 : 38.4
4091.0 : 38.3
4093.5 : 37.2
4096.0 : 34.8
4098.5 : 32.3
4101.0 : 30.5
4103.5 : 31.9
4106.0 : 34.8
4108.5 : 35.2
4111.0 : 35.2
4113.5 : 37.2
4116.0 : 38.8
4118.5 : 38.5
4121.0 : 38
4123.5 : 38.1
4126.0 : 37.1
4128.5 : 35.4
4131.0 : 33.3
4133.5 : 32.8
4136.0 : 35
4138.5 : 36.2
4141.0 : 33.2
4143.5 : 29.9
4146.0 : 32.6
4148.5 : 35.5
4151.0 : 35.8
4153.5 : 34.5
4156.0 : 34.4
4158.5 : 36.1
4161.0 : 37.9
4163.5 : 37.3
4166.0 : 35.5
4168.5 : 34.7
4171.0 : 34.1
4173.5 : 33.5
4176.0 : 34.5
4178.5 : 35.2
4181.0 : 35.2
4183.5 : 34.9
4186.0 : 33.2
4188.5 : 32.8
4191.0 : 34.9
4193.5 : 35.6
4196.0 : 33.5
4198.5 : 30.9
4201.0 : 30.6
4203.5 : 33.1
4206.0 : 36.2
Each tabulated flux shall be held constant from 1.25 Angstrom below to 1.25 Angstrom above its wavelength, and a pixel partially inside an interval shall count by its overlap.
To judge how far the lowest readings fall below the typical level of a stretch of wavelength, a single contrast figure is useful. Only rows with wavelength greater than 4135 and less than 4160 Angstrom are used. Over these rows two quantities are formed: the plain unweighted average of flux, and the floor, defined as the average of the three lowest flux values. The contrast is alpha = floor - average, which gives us -2.4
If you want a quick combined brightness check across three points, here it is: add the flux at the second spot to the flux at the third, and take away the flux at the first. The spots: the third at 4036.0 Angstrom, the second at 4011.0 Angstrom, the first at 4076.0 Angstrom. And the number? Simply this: 35.6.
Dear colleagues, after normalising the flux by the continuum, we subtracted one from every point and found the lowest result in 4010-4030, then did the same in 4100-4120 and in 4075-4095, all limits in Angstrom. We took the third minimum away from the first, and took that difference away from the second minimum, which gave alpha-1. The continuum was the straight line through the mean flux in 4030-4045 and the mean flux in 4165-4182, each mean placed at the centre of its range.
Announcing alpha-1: -0.18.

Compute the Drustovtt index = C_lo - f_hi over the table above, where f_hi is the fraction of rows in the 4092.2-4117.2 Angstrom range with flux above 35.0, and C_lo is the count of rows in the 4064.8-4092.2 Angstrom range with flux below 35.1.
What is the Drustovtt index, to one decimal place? 6.5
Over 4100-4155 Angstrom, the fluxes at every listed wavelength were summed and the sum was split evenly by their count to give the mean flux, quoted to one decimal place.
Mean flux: 35.0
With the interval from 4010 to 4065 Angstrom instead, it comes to 32.8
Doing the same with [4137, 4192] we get 34.6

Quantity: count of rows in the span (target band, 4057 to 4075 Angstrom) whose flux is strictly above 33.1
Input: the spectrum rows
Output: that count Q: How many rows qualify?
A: 0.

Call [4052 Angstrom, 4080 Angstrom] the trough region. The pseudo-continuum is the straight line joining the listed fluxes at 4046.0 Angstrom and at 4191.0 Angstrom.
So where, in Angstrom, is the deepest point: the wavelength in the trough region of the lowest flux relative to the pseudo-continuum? 4063.5 Angstrom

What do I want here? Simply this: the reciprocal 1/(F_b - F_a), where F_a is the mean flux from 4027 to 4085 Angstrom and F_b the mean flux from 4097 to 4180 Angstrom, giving 0.34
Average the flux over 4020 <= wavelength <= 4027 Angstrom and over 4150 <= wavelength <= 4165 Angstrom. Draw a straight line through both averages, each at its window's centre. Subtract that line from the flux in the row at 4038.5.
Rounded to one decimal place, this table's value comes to 1.9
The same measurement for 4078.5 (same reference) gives -3.9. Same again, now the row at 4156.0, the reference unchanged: -1.6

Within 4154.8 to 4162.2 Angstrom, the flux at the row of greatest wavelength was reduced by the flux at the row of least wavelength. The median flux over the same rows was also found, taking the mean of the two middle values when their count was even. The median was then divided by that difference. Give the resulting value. 10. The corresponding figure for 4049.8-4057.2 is -23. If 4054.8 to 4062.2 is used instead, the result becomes -11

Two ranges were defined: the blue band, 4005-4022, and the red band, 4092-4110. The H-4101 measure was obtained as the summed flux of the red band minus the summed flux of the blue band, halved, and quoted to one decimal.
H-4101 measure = 0.6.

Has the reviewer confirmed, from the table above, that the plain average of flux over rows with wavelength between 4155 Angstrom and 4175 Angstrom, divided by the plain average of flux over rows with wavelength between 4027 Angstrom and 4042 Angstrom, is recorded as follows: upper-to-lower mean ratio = 1.05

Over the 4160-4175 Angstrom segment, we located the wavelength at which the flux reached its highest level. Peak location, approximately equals 4161.0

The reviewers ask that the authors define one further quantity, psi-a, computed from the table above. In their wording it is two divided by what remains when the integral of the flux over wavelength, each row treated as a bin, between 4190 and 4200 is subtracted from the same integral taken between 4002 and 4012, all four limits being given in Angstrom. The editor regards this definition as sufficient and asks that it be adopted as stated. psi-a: -0.2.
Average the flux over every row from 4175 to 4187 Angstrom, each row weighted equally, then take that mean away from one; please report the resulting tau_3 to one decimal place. -33.6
